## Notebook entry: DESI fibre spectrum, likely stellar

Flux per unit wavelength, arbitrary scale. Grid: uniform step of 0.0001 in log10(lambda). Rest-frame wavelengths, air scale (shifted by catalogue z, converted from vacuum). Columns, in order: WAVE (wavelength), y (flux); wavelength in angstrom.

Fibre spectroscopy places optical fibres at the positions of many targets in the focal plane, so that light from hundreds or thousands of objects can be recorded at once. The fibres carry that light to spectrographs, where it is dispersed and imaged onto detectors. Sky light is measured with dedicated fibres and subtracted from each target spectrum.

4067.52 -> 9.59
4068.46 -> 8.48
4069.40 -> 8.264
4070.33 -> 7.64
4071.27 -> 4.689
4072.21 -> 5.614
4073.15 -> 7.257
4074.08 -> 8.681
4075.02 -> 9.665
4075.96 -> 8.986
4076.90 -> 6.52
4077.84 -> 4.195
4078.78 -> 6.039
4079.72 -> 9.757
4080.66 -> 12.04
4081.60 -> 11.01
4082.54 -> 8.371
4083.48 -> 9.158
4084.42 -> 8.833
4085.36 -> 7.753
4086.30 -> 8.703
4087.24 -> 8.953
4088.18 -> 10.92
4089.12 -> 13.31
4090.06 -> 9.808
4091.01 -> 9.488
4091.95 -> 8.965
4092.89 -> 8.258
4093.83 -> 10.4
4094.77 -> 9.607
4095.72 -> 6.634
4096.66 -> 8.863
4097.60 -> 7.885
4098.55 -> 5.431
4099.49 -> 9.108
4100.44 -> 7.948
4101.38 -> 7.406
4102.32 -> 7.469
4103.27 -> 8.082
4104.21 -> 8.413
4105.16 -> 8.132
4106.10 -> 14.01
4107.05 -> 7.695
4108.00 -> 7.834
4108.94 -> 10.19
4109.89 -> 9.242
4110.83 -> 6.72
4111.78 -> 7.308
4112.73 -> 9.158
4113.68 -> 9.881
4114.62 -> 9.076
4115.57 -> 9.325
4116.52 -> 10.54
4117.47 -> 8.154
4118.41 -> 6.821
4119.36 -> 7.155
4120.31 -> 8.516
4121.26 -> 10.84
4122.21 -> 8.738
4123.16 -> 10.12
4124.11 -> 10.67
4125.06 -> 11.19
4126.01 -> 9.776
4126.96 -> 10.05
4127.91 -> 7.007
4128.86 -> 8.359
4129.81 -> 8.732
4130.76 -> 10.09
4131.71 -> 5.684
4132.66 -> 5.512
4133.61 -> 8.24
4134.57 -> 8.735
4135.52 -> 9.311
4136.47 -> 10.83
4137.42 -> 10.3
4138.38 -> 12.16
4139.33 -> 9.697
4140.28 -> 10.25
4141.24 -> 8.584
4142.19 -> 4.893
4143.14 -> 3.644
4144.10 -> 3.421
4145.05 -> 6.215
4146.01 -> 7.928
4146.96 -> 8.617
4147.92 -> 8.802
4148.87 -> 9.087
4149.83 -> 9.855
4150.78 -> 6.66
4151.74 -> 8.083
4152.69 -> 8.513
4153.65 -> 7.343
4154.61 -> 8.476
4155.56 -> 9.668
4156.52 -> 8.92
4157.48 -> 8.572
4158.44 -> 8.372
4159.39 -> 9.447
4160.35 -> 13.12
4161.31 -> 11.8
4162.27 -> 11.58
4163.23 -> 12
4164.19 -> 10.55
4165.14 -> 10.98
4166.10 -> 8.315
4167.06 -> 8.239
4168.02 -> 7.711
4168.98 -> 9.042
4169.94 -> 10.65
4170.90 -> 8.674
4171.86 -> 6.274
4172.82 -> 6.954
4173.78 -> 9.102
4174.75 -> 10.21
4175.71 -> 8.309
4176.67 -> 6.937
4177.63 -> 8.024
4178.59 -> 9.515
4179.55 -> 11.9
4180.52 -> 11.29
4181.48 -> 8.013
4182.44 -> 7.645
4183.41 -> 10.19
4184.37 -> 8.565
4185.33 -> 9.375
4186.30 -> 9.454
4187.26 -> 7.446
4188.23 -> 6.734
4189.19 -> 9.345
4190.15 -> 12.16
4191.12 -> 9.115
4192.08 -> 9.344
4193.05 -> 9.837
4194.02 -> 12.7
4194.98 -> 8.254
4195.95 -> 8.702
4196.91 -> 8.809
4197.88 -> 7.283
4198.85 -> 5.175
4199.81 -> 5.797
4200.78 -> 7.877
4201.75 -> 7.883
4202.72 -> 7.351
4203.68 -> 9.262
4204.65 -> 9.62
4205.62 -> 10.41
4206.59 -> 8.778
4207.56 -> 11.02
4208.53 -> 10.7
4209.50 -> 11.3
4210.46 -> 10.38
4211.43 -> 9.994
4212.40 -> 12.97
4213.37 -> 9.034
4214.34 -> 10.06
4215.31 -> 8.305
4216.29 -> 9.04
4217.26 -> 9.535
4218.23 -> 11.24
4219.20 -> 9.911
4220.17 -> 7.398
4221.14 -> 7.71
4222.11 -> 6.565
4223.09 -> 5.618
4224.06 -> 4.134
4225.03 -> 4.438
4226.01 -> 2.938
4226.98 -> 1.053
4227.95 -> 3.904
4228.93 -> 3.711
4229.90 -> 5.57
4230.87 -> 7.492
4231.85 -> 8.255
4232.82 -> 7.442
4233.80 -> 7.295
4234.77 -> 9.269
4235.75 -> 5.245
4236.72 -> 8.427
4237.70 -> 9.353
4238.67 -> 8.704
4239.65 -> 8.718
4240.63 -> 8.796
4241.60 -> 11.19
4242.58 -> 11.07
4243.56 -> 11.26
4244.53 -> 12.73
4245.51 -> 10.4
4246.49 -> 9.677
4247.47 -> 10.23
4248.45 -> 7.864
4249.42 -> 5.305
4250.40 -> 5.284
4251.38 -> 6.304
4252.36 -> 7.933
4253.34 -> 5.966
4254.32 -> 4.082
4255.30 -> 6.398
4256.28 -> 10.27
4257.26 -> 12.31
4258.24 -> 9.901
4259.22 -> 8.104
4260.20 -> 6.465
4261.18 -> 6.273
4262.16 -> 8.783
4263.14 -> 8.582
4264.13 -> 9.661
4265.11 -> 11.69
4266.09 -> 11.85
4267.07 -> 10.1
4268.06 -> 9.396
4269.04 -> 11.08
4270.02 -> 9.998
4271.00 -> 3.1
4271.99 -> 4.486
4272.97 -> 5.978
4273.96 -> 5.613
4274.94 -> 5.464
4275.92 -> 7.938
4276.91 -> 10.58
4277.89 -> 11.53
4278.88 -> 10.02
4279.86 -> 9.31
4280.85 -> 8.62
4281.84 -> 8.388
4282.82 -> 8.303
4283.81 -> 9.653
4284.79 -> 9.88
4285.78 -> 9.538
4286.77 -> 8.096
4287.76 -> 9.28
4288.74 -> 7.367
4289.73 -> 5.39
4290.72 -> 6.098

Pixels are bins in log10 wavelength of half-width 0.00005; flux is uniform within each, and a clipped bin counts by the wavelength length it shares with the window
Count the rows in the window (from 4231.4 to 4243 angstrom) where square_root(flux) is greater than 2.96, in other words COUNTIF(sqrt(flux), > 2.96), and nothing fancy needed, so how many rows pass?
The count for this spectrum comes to 5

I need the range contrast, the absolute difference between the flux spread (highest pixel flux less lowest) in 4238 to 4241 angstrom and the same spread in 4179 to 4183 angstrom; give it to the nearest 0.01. 4.16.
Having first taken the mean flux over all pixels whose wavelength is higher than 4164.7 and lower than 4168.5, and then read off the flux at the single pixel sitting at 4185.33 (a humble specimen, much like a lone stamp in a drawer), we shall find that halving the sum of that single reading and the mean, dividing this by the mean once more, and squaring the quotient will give 1.07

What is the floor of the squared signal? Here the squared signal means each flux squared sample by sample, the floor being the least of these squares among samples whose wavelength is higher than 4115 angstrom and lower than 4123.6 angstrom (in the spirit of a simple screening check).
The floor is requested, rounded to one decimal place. 46.5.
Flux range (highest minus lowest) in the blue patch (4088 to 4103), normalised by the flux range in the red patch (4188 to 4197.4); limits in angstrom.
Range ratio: 1.3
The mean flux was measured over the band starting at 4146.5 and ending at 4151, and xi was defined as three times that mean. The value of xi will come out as 26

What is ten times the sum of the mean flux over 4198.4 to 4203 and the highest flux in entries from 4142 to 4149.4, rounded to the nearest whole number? 159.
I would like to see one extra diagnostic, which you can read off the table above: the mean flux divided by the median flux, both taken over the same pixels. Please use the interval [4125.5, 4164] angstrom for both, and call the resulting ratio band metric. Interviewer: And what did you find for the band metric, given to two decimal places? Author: 1.00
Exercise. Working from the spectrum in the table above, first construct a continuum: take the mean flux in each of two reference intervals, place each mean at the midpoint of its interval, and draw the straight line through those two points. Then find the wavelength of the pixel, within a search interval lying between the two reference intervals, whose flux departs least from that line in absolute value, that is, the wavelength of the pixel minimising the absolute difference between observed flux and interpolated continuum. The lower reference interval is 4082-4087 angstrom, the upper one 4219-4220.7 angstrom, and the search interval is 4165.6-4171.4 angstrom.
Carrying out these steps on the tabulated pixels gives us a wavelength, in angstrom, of 4170.90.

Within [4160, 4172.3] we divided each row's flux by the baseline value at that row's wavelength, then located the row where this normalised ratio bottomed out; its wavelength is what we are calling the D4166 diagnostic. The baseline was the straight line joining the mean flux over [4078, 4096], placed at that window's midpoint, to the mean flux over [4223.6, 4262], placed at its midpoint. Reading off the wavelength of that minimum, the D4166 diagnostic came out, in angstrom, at 4171.86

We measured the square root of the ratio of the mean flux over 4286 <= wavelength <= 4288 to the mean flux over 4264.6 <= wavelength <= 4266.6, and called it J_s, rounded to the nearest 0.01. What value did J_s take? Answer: 0.86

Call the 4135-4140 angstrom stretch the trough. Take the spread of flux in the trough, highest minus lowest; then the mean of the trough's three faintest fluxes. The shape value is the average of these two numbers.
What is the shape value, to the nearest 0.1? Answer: 6.3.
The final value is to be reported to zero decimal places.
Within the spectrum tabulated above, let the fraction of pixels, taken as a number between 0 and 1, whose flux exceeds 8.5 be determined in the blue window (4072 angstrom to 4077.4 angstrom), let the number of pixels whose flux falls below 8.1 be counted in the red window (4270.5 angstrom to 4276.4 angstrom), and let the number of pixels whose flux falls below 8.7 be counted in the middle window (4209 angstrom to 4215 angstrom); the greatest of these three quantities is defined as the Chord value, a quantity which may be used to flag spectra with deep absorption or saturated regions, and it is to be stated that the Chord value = 6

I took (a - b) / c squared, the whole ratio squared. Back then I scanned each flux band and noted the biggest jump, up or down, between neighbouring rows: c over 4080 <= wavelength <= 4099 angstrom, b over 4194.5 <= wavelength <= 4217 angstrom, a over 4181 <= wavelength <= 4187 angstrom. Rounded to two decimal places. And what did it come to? 0.16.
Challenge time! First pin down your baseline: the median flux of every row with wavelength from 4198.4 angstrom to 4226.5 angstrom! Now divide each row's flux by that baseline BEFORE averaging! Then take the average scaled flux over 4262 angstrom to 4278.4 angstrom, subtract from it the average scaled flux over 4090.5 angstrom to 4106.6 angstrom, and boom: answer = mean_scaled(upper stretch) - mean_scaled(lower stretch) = 0.00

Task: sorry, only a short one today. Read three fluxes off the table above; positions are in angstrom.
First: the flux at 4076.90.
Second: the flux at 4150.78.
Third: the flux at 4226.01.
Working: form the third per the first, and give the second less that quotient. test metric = 6.2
